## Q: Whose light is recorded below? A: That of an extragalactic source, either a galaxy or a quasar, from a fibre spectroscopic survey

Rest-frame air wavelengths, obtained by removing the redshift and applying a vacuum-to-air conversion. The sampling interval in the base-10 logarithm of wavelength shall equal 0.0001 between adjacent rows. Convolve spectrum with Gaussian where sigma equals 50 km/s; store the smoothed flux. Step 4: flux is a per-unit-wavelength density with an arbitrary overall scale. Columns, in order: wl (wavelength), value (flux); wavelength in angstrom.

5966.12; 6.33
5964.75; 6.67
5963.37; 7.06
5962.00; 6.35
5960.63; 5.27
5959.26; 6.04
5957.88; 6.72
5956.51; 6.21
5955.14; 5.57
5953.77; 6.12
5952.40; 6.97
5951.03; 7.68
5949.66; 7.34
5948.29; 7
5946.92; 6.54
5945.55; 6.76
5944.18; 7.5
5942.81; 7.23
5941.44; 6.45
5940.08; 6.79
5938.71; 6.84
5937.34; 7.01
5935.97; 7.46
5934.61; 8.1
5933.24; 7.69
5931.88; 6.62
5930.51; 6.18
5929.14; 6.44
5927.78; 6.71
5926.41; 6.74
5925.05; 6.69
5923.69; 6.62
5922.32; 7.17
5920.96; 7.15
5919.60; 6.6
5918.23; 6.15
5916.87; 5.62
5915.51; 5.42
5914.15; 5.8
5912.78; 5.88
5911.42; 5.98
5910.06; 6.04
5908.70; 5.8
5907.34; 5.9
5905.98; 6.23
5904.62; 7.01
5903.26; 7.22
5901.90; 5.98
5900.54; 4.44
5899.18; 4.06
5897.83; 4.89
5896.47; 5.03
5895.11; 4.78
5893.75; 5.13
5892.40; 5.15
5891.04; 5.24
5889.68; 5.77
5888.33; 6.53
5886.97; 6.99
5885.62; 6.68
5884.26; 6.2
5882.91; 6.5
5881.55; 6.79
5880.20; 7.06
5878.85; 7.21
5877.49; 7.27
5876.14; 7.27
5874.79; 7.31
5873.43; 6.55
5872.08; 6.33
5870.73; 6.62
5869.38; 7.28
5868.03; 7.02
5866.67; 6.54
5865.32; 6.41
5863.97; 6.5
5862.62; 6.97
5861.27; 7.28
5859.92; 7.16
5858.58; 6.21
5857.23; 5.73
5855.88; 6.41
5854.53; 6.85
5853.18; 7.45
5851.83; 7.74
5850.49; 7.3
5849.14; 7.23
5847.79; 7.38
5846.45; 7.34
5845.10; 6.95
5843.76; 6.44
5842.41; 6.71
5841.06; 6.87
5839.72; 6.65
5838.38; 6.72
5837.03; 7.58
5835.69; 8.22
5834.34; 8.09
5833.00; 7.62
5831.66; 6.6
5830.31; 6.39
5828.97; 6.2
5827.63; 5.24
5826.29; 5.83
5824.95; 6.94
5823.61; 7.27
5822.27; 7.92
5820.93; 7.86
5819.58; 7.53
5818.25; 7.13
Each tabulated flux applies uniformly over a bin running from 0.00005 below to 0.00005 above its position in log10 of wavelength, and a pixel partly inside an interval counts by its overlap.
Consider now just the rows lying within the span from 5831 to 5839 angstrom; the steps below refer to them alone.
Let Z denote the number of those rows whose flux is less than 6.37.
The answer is 0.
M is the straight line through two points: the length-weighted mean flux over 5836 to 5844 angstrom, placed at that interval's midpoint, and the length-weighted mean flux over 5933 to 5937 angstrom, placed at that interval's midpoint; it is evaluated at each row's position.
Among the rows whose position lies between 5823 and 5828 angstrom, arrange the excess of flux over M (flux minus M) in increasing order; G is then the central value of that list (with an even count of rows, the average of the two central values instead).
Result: -0.4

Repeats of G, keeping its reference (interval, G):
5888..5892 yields -1.5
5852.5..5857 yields -0.2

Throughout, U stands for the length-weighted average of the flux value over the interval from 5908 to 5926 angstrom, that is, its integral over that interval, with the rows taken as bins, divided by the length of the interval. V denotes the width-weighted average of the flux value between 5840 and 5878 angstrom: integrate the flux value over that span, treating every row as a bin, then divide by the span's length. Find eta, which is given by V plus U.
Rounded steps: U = 6.2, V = 6.89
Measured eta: 13.1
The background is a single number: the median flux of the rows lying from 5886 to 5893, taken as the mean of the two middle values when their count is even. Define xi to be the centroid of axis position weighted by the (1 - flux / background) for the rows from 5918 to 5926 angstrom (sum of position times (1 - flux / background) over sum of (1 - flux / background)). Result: 5922.0 angstrom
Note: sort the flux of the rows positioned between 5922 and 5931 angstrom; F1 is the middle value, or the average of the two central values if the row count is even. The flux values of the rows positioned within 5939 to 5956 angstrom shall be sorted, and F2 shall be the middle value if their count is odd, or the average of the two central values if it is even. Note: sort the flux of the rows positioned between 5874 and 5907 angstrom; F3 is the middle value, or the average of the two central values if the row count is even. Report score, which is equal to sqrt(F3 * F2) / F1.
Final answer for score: 0.989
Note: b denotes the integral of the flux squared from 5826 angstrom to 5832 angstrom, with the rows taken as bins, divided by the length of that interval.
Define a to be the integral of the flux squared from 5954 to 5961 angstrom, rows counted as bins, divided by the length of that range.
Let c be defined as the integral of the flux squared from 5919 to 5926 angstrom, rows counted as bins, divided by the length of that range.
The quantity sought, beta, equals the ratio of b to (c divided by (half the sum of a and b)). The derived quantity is 28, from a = 36.3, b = 37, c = 47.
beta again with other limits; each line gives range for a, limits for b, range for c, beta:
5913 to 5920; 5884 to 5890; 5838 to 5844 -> 36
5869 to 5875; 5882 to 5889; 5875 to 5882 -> 38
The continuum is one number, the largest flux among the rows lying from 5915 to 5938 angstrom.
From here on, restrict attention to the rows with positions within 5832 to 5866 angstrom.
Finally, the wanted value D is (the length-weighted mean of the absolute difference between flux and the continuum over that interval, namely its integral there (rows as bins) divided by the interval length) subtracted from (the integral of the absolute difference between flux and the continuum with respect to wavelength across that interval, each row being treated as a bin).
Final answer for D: 36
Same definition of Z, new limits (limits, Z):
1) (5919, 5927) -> 0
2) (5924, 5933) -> 1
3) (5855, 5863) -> 2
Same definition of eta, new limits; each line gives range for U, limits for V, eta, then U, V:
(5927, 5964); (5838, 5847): 13.6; 6.8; 6.81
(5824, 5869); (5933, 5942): 14.1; 6.9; 7.18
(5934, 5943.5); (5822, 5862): 14.1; 7.1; 6.94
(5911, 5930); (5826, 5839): 13.2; 6.4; 6.88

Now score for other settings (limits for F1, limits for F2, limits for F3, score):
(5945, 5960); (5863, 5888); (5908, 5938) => 0.993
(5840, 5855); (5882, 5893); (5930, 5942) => 0.912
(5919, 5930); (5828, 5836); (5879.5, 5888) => 1.033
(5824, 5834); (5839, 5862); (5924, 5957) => 1.074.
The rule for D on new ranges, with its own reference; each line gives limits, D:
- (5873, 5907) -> 65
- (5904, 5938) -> 52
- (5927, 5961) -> 43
